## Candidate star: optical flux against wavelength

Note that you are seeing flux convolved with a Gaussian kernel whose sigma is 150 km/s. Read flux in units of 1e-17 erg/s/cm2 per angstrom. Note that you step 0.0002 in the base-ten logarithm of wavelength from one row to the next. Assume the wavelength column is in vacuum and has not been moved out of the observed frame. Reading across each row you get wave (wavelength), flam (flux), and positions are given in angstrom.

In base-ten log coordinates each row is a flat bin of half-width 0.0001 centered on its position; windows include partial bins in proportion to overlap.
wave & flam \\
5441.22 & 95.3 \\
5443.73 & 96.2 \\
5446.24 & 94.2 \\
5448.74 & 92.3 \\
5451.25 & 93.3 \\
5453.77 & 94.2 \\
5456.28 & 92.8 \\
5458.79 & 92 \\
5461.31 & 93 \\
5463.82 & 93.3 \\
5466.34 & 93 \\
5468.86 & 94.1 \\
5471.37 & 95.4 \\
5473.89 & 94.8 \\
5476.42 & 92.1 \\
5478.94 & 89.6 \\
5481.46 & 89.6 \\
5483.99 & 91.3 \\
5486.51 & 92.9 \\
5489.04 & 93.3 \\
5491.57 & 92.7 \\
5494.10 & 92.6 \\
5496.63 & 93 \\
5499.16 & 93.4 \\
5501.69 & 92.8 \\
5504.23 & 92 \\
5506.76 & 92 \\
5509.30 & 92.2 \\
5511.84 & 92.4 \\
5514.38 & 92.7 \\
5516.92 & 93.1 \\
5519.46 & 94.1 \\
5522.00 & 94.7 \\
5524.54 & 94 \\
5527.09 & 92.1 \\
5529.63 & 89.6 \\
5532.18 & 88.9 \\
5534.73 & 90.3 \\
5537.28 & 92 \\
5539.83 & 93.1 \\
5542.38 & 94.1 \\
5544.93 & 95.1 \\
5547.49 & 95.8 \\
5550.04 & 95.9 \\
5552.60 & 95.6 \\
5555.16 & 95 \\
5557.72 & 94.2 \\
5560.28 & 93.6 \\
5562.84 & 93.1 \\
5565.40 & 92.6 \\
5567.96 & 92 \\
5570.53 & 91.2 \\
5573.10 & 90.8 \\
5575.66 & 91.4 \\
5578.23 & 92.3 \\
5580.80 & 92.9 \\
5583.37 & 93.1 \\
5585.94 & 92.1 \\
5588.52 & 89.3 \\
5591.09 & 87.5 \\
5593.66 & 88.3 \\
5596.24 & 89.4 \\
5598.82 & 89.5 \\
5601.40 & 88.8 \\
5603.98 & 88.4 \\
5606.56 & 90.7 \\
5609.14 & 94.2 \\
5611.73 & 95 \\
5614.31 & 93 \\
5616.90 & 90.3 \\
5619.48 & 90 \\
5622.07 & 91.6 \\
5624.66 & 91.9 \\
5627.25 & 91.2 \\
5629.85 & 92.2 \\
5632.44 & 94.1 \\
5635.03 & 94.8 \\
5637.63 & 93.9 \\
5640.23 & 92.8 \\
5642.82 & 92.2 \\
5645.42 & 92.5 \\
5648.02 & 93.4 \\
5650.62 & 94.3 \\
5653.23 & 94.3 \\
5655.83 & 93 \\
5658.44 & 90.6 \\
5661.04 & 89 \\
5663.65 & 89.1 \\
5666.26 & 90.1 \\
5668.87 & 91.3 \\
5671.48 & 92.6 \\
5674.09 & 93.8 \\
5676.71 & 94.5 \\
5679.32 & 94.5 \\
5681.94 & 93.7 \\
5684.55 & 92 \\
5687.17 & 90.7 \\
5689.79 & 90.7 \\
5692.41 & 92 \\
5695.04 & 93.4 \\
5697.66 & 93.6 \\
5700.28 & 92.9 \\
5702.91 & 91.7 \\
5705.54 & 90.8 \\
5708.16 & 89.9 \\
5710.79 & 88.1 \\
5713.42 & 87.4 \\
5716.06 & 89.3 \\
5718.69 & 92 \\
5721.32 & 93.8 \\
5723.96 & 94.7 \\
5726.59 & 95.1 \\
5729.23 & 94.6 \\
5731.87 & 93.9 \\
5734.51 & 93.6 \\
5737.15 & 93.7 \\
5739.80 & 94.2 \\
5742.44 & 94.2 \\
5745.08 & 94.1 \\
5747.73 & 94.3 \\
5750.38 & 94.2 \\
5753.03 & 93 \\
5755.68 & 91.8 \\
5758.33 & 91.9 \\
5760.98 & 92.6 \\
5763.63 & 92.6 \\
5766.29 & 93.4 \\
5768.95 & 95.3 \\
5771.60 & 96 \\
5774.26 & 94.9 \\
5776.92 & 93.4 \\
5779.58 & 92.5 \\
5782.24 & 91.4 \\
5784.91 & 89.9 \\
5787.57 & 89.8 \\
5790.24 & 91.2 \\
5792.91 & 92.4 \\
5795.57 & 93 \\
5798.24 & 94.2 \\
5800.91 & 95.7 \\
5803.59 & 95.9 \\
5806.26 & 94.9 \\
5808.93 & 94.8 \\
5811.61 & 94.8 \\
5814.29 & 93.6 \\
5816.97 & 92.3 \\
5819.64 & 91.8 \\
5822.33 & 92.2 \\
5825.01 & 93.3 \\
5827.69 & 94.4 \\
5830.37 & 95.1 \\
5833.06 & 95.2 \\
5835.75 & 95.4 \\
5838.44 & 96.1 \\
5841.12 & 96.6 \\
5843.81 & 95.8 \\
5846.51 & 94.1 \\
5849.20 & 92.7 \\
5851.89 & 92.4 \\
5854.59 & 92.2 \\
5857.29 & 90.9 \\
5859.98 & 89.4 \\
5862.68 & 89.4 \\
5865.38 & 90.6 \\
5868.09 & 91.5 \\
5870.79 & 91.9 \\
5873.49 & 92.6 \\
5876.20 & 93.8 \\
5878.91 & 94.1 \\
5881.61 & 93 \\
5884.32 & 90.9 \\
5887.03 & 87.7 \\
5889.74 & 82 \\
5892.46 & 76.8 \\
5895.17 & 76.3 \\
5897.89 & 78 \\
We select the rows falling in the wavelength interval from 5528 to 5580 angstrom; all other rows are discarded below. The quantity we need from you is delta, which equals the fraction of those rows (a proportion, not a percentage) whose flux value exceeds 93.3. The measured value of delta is 0.40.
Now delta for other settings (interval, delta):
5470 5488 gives 0.29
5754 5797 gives 0.31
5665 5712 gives 0.33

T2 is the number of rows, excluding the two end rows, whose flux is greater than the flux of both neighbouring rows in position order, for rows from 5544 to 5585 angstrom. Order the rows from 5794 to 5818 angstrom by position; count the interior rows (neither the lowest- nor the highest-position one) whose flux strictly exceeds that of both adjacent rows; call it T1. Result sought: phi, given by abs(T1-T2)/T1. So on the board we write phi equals 0.0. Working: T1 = 1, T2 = 1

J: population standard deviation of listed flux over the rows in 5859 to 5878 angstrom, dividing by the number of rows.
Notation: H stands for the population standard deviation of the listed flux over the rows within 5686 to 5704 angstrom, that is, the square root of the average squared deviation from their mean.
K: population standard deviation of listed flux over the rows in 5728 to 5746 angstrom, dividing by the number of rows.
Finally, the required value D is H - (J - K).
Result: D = -0.1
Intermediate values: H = 1.1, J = 1.51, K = 0.32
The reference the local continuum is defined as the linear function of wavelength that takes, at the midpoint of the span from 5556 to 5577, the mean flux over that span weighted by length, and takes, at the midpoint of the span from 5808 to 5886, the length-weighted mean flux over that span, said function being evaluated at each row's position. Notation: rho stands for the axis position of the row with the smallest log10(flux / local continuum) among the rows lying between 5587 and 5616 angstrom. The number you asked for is 5591.09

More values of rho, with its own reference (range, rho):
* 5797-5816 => 5814.29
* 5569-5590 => 5588.52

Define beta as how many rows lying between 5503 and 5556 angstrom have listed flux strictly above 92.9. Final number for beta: 11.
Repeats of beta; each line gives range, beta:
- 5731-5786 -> 14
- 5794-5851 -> 17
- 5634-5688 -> 10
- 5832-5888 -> 9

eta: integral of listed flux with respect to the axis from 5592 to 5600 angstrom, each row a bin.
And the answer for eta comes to 712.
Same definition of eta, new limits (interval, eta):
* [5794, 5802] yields 754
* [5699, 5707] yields 734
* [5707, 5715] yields 707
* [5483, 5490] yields 648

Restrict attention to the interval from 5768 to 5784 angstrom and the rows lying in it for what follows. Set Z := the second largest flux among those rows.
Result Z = 95.3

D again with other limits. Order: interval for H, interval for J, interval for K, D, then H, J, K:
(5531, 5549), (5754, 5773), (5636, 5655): 1.6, 2.3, 1.53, 0.80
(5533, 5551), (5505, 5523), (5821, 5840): 2.2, 1.9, 0.94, 1.25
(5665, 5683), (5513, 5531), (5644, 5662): 1.8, 1.6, 1.58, 1.83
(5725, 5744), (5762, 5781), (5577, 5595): 1.4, 0.5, 1.28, 2.17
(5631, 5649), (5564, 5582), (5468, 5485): 2.4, 0.9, 0.72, 2.22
